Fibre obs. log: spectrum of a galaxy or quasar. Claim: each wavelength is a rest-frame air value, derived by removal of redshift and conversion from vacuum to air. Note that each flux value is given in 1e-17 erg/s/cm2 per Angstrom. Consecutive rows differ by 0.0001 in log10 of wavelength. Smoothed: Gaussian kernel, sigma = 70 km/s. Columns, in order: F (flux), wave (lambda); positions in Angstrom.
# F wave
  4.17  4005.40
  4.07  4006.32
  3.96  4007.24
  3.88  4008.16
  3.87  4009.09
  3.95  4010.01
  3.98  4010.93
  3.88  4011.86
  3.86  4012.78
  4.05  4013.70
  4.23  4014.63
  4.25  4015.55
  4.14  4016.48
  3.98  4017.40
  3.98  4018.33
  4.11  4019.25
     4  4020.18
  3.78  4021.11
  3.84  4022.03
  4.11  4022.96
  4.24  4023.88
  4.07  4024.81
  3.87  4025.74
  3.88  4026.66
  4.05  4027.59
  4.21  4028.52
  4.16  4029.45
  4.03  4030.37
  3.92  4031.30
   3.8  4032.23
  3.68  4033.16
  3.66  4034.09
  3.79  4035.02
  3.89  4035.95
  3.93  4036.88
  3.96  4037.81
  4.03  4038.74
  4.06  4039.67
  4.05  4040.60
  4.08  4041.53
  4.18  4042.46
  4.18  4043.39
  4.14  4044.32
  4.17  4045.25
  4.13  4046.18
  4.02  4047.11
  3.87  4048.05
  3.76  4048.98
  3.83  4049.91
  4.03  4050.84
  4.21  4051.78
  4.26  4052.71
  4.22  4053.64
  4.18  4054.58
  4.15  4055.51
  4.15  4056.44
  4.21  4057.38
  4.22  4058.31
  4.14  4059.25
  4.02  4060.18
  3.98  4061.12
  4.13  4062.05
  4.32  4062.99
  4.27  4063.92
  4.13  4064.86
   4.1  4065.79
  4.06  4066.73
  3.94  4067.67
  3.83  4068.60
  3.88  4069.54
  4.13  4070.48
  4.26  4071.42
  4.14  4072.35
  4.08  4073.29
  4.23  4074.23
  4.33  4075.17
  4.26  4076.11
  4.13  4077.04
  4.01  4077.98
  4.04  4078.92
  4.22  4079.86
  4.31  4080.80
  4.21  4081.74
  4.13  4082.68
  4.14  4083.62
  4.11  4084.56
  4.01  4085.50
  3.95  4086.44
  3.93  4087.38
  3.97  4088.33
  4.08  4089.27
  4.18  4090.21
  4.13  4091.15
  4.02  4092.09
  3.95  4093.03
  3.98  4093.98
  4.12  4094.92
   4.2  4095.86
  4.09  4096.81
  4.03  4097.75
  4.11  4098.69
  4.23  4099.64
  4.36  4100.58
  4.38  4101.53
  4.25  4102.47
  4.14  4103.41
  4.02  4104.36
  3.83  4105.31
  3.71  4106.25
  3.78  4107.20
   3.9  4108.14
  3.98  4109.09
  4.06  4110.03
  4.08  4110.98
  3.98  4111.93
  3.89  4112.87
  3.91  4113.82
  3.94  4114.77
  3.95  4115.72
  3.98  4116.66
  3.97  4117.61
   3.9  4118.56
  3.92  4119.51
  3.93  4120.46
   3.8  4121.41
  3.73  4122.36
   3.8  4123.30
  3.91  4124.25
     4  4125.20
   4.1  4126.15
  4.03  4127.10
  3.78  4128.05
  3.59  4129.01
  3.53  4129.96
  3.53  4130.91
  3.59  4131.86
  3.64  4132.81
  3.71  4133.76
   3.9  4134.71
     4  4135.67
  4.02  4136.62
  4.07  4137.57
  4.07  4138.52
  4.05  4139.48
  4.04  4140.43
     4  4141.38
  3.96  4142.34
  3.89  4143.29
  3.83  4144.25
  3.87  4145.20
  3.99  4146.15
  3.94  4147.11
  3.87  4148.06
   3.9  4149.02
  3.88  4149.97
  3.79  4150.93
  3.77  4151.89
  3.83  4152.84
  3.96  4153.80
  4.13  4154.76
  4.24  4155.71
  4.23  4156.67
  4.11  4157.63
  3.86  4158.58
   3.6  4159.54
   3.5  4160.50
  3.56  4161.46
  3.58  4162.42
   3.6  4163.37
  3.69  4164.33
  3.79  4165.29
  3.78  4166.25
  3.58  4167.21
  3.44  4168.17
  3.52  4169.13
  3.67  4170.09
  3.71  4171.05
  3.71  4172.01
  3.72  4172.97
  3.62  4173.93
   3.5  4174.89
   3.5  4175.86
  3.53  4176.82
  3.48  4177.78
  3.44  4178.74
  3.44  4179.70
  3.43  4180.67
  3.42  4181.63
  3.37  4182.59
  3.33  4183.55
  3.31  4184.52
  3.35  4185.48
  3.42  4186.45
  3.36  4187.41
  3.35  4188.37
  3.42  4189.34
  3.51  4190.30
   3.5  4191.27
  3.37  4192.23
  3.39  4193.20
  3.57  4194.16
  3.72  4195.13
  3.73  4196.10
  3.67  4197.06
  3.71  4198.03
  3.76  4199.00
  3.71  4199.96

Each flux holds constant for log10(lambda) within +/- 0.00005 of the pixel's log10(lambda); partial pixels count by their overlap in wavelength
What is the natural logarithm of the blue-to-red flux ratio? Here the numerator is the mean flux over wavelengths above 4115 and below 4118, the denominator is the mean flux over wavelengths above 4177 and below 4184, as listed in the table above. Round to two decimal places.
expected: 0.15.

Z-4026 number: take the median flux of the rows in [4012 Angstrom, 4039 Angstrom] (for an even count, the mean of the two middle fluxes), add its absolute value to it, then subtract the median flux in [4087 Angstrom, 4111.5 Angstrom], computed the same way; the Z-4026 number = 3.9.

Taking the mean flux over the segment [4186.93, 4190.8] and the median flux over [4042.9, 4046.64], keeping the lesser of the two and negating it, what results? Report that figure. -3.41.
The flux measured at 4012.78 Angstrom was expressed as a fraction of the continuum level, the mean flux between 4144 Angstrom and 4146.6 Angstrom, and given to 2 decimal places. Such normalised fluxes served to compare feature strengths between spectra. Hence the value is 0.99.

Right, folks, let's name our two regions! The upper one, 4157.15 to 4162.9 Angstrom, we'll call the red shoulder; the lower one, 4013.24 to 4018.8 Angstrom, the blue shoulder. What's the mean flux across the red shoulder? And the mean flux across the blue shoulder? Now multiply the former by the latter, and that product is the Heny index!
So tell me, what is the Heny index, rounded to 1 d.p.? 15.2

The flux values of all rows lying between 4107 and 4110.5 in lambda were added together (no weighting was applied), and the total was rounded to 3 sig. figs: 15.7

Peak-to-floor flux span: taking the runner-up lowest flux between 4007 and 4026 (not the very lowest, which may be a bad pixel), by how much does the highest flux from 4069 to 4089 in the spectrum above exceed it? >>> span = 0.49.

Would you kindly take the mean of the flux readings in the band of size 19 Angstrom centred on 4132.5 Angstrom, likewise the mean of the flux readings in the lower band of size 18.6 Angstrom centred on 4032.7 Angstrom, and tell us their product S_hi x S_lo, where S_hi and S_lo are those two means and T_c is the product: 15.3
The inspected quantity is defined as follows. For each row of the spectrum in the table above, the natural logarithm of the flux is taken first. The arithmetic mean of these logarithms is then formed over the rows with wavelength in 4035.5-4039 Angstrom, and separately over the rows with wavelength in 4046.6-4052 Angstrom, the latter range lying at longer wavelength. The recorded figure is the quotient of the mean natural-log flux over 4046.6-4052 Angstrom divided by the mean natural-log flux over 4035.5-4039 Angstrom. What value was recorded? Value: 1.00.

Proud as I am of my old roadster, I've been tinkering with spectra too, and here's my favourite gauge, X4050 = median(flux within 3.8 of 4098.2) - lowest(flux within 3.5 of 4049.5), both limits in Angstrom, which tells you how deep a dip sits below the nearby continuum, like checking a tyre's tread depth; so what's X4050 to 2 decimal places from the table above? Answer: 0.40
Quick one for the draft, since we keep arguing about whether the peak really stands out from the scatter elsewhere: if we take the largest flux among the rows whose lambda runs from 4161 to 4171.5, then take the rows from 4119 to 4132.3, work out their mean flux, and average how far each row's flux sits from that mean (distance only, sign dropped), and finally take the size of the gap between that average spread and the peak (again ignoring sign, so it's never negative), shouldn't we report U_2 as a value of 3.64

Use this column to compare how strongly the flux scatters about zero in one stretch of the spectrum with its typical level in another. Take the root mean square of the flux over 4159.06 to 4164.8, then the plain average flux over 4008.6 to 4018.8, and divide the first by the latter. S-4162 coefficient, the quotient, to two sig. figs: 0.89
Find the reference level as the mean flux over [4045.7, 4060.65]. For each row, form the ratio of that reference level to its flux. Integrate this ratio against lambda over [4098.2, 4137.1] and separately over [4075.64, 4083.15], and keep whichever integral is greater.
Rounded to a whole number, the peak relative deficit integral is 41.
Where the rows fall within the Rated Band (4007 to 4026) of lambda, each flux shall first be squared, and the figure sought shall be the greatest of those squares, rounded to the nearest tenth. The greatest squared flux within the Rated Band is 18.1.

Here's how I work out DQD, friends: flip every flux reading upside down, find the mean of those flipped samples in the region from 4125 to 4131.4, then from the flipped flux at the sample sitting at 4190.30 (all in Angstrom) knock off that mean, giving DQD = 0.020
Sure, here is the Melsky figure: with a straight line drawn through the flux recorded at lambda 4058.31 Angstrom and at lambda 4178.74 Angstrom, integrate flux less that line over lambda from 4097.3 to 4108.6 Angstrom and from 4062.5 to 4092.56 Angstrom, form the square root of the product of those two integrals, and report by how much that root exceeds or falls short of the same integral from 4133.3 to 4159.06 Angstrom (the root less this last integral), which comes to -7.1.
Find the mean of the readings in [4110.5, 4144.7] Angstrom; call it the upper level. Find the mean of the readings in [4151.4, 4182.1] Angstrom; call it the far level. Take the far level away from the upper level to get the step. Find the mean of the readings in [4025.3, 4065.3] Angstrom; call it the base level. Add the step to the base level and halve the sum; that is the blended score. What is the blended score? 2.12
